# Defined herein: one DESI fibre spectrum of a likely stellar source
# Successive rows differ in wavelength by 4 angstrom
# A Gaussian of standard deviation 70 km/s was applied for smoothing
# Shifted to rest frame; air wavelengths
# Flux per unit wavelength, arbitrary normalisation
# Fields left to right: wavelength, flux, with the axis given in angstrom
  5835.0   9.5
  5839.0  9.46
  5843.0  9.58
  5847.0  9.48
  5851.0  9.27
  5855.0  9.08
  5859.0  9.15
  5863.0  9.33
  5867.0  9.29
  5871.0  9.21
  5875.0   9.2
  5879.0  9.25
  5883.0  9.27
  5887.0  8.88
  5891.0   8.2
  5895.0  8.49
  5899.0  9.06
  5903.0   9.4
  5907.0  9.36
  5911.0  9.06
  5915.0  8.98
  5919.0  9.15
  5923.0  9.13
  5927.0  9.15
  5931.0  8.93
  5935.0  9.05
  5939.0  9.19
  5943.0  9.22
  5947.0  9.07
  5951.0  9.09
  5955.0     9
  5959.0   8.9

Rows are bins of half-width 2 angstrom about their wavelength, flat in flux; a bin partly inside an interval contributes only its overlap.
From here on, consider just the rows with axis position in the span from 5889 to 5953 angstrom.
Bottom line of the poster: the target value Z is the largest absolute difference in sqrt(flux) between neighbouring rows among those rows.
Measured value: 0.096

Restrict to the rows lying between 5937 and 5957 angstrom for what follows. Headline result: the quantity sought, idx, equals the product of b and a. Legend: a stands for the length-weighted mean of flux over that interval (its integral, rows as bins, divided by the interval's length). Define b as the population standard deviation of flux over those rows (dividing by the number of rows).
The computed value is 0.7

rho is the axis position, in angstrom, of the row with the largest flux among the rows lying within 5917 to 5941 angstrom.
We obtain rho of 5939.0 angstrom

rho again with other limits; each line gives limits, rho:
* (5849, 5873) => 5863.0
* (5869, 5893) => 5883.0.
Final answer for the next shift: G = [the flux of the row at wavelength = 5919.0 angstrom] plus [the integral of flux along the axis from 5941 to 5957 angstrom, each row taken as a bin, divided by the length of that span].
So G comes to 18.2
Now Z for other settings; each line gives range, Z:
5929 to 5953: 0.025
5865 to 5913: 0.116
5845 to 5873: 0.034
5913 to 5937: 0.037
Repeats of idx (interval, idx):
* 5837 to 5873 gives 1.4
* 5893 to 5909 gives 3.3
